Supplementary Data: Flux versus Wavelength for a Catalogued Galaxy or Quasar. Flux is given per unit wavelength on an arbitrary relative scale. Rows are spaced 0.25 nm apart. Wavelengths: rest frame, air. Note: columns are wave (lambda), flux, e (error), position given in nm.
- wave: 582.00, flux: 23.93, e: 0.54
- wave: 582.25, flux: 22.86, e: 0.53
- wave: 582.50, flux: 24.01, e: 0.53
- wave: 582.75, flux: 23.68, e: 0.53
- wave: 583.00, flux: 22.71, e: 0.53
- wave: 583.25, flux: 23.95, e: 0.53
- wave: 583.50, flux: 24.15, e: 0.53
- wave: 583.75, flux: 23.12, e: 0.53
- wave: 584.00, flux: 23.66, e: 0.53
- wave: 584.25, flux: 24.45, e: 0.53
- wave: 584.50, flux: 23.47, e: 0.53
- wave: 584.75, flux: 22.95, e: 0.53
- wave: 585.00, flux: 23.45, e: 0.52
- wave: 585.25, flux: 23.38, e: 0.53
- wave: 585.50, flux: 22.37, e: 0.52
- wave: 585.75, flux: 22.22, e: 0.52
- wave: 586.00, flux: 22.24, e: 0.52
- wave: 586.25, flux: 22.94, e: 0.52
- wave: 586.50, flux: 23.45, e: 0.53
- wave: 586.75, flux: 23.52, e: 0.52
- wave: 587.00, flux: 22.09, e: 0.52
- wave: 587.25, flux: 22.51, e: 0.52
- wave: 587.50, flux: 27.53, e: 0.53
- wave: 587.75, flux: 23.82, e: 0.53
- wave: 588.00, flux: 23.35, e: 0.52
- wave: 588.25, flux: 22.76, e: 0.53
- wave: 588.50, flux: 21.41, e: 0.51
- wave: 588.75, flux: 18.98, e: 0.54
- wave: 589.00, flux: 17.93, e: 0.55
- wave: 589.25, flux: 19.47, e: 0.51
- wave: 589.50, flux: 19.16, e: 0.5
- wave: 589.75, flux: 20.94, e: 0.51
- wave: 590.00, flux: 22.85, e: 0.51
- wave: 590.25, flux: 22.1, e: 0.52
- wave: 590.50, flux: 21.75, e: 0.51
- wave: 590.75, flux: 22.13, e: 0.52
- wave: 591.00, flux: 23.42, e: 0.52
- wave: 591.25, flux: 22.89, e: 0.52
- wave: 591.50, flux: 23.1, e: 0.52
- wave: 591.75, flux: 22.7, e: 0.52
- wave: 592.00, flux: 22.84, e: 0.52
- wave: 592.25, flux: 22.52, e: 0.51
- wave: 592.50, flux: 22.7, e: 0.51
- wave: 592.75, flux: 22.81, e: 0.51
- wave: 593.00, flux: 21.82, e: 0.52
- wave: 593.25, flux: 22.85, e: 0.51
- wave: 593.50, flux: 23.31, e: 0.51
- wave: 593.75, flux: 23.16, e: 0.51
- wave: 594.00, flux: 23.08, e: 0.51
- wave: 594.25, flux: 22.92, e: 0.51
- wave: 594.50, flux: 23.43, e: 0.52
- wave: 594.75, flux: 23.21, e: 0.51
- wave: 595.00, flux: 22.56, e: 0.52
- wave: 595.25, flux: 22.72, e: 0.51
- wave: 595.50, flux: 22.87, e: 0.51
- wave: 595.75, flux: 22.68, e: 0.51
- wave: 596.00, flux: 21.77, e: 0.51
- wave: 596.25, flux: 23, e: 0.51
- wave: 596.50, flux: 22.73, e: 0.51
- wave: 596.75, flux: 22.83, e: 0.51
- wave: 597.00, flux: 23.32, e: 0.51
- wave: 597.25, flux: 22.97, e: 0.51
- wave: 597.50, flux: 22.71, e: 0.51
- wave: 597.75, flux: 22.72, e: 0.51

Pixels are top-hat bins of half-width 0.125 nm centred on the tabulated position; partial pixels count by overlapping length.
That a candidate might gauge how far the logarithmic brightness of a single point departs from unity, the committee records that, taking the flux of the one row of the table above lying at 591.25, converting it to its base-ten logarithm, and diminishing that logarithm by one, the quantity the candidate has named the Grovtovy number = 0.360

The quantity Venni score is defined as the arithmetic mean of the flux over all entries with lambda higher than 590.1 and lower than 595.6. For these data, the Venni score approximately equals 22.8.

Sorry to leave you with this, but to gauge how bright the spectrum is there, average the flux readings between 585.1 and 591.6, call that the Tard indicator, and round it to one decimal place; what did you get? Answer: 22.2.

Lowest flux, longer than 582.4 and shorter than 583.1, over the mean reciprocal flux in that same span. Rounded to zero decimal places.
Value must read 533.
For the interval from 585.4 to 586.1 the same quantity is 495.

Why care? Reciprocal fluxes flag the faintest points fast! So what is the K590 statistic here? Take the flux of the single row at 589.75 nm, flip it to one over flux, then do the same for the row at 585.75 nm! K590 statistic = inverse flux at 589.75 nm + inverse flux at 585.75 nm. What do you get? 0.0928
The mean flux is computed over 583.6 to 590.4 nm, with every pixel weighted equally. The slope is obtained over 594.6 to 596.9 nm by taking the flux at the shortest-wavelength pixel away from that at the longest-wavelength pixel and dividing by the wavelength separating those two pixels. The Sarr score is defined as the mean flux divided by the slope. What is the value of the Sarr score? -118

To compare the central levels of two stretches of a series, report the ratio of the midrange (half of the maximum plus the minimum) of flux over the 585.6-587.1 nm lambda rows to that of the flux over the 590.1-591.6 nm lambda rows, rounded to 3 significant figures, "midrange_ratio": 1.01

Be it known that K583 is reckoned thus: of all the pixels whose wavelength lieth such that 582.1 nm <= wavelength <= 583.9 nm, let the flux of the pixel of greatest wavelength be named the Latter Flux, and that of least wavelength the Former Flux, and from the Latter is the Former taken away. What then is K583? 0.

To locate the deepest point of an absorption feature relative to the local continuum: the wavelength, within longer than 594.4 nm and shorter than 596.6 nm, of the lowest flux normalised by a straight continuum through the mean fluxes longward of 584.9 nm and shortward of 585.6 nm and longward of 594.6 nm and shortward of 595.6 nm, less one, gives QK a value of 596.00 nm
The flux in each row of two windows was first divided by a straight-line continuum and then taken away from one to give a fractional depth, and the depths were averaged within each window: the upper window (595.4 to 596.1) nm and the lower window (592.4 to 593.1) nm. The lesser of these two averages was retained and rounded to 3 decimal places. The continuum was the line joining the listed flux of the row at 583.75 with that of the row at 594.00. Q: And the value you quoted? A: 0.027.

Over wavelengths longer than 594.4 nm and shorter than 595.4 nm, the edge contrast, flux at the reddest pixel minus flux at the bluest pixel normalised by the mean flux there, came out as -0.031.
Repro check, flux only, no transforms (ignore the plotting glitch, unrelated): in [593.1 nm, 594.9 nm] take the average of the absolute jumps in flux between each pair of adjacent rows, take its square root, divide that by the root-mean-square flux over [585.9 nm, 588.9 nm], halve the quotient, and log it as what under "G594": 0.0112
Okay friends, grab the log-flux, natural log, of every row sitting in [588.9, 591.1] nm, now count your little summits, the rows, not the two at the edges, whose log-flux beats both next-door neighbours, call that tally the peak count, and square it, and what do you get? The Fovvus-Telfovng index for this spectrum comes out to 4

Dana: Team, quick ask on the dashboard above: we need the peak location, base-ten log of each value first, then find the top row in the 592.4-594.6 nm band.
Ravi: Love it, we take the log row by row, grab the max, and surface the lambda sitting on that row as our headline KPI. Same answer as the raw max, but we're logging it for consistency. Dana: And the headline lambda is 594.50 nm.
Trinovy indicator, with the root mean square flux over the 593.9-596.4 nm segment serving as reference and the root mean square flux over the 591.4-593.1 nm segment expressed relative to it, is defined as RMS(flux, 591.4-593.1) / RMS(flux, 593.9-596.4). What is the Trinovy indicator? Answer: 0.99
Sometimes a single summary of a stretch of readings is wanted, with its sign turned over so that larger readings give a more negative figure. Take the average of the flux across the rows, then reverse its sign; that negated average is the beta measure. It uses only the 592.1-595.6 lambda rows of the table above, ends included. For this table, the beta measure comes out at -22.9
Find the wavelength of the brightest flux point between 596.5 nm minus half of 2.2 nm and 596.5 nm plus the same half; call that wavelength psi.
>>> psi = 597.00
